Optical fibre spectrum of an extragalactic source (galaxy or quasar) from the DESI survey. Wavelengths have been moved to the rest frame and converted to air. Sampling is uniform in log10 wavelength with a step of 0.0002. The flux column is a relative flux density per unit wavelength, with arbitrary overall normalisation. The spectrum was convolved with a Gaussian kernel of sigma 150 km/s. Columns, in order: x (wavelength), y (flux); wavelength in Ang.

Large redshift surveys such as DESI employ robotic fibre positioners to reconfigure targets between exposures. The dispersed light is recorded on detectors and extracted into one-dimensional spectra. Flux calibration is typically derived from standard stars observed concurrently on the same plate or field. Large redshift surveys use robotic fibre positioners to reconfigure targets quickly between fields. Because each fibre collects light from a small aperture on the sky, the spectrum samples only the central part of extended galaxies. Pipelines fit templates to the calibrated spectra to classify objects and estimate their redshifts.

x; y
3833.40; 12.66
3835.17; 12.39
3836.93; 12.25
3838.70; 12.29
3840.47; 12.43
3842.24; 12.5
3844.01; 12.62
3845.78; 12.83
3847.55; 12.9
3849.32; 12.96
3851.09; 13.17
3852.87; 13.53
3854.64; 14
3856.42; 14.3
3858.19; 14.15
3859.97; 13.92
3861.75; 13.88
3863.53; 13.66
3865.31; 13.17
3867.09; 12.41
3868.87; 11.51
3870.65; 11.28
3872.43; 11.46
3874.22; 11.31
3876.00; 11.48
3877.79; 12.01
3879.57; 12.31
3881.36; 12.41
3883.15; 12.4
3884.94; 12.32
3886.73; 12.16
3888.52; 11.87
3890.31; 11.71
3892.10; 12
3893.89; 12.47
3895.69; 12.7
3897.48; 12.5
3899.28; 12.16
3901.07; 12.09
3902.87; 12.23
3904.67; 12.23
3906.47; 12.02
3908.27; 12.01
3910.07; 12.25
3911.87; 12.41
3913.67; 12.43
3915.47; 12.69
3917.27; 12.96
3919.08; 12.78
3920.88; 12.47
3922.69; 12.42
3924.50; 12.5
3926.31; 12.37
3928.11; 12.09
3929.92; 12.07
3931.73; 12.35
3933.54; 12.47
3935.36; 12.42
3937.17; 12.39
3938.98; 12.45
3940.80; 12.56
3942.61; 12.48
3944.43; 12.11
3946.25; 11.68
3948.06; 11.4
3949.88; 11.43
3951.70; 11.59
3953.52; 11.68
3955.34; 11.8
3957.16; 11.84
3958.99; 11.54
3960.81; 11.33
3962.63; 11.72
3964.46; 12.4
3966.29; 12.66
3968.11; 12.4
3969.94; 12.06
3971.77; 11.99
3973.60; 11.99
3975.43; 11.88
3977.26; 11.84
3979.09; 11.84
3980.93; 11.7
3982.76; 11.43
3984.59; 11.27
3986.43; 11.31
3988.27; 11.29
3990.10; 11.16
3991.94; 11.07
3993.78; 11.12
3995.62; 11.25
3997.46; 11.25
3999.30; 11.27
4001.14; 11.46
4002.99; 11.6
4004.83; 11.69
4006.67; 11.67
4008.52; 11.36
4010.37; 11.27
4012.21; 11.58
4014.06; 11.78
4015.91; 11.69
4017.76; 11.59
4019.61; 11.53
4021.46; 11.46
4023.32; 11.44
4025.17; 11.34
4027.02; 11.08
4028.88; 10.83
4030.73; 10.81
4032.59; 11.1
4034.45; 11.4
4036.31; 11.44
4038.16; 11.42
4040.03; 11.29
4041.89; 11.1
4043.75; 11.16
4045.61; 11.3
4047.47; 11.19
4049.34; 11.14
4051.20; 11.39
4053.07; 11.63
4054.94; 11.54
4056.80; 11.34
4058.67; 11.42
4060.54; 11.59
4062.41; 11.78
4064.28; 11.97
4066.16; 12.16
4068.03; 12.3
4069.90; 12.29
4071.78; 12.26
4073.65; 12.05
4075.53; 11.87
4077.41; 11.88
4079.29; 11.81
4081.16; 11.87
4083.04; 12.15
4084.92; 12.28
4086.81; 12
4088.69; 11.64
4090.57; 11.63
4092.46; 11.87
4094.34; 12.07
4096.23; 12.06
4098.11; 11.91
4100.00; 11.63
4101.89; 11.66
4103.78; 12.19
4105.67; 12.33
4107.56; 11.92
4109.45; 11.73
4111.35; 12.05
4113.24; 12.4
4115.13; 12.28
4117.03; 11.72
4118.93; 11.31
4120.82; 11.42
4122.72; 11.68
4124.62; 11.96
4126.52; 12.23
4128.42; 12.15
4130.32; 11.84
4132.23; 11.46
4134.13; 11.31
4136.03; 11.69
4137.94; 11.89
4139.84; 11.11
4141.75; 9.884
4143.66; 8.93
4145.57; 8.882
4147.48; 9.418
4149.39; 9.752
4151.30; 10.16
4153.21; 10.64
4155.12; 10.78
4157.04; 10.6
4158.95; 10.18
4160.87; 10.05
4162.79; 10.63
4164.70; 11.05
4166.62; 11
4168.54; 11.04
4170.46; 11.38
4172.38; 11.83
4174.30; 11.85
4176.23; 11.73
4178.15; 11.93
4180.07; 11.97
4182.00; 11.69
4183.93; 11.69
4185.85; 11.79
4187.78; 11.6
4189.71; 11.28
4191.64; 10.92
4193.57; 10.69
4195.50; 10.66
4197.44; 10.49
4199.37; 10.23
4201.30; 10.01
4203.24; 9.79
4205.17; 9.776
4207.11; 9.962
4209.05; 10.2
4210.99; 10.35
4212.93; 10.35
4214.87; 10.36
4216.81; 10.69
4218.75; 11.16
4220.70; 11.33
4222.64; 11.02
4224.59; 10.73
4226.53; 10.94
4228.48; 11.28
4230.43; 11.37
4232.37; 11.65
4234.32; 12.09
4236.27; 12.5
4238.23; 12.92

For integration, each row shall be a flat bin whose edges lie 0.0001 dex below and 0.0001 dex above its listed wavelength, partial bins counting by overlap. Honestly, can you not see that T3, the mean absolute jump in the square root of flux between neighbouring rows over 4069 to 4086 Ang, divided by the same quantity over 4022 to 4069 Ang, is 0.76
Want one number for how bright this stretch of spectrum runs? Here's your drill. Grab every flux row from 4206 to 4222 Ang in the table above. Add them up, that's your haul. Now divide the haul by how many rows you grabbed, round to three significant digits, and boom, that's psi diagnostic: 10.6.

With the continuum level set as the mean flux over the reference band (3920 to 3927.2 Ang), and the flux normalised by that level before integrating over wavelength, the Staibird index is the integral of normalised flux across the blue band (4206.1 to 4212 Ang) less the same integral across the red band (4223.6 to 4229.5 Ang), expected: -0.4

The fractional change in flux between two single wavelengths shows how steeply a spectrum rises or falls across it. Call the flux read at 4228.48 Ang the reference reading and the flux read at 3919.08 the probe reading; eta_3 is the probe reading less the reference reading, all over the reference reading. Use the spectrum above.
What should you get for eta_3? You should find 0.13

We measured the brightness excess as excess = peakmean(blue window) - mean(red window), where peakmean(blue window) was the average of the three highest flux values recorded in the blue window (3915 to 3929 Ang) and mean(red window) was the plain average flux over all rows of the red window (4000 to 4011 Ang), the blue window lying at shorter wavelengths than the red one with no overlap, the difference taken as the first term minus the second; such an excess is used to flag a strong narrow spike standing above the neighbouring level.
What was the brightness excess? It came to 1.3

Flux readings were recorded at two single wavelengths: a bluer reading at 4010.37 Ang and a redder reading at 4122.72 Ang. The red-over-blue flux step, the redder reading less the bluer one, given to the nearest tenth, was 0.4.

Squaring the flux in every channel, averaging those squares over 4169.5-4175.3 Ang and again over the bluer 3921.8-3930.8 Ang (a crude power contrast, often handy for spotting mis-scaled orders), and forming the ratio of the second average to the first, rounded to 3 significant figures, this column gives 1.11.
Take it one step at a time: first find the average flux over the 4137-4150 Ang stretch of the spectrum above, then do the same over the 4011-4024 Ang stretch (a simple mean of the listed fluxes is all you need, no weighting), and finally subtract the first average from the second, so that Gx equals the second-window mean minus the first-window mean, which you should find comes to 1.6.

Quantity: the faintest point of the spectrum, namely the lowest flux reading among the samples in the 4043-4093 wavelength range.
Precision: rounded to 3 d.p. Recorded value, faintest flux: 11.140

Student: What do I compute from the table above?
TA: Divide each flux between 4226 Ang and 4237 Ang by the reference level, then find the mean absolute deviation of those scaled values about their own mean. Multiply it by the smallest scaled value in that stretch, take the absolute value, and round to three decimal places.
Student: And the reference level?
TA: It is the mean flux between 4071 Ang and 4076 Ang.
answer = 0.033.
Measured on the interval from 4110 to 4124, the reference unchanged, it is 0.027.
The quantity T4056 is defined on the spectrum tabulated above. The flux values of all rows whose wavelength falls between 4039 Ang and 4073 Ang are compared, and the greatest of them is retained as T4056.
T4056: 12.3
